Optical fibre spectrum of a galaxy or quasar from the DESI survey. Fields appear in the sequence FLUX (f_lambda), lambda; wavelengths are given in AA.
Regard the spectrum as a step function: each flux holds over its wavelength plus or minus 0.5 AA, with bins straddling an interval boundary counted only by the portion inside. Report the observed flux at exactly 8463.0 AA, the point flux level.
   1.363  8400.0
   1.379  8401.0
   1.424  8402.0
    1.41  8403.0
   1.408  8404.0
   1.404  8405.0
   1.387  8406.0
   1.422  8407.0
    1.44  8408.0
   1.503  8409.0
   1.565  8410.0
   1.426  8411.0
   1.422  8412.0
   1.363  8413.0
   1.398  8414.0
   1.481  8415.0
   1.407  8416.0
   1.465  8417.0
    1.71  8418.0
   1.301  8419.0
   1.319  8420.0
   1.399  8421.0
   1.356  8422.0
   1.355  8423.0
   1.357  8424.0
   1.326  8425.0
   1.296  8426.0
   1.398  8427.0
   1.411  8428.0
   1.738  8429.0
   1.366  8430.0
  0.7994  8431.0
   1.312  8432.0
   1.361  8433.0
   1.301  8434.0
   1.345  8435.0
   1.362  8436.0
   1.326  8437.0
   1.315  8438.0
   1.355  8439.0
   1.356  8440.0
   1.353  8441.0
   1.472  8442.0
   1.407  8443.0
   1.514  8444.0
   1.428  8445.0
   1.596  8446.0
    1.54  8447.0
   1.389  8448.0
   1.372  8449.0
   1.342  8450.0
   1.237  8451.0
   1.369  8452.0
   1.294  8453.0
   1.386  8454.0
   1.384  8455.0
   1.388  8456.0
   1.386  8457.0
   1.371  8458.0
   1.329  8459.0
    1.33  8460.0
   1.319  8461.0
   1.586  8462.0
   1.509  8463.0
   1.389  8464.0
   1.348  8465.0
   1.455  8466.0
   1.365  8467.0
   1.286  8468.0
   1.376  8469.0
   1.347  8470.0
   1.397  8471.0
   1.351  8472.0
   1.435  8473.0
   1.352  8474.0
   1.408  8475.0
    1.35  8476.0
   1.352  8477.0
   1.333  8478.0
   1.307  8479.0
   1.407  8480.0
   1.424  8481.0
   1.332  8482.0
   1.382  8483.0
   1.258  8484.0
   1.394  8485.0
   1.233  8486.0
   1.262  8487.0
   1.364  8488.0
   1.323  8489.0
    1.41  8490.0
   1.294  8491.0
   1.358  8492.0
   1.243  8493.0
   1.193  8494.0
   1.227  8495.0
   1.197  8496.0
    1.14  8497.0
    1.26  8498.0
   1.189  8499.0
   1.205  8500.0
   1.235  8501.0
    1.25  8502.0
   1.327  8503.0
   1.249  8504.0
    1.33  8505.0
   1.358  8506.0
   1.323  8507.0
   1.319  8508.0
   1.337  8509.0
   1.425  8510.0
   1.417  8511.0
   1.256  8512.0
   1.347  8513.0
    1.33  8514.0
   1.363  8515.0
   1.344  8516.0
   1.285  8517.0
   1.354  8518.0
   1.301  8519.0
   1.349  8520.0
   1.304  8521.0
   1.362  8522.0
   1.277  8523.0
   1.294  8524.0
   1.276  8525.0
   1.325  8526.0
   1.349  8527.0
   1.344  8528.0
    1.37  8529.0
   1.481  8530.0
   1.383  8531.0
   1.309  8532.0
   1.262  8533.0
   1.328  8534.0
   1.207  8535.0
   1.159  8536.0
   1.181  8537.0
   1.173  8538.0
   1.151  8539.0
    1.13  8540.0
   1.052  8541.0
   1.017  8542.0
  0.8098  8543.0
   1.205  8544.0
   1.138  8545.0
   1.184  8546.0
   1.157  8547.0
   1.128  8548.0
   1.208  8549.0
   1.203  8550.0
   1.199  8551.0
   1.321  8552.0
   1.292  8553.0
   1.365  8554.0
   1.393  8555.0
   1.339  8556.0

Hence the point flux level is 1.509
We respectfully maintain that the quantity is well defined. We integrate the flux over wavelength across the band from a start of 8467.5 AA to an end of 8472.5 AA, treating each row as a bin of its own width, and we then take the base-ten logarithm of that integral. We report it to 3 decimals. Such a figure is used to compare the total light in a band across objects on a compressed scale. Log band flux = 0.830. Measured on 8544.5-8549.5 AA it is 0.765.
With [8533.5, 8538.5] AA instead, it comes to 0.782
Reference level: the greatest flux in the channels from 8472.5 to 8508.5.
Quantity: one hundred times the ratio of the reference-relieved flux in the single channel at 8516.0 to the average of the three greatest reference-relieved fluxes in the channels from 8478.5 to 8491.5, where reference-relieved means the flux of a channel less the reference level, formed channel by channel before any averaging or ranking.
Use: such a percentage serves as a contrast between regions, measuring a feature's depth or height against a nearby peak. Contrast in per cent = 427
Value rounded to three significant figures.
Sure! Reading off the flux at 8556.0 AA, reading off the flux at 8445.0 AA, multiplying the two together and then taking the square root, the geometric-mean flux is 1.38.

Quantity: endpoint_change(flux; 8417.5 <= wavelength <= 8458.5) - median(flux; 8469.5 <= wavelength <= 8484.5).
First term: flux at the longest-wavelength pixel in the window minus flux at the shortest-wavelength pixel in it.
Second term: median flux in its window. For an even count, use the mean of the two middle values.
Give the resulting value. -1.7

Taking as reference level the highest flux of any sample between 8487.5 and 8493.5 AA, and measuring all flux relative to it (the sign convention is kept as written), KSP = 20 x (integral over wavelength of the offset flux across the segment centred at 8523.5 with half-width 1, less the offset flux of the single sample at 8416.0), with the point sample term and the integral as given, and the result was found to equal -5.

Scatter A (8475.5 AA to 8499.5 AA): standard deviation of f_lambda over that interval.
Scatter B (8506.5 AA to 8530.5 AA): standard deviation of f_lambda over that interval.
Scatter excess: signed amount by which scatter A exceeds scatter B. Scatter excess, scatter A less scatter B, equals 0.029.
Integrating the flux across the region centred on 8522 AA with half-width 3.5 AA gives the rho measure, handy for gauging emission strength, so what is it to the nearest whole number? 9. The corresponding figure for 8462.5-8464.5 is 3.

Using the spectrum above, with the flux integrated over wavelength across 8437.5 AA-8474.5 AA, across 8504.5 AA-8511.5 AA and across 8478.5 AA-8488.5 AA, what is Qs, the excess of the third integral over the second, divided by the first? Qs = 0.1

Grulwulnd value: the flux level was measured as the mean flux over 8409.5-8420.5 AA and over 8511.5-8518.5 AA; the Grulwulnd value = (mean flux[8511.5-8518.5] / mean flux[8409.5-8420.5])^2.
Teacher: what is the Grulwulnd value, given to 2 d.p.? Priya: 0.85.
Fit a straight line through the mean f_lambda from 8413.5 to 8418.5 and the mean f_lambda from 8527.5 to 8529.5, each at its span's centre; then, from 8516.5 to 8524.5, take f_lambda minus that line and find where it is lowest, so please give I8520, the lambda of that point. 8523.0 AA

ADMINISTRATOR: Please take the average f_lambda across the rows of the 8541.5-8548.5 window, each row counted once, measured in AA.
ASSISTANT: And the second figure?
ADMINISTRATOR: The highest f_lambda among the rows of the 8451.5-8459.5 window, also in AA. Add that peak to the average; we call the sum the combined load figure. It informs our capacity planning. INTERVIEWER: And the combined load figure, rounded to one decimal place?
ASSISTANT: 2.5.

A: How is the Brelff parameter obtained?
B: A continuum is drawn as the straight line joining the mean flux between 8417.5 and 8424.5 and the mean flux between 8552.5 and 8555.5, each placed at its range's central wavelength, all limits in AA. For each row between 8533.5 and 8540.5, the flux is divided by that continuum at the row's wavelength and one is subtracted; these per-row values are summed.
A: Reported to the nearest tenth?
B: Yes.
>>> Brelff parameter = -0.9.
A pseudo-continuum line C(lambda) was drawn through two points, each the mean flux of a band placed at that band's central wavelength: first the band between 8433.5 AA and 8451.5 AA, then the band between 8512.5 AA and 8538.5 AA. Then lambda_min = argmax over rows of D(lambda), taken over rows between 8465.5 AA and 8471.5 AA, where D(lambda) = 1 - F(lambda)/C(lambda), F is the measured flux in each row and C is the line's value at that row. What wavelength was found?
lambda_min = 8468.0 AA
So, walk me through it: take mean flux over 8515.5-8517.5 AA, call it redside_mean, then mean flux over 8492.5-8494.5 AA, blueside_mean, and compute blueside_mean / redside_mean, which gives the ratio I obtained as 0.93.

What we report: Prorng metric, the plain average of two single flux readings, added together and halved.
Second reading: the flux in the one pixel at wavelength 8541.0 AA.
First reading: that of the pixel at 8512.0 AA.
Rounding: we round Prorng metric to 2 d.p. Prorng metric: 1.15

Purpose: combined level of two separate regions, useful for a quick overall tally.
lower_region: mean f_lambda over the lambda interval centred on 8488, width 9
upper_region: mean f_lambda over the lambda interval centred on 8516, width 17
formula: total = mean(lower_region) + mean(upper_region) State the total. 2.65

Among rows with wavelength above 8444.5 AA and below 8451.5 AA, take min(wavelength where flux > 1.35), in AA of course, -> 8445.0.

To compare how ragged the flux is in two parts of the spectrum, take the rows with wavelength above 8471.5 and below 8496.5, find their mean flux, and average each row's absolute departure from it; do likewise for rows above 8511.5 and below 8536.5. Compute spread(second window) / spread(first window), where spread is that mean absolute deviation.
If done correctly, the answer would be 0.77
